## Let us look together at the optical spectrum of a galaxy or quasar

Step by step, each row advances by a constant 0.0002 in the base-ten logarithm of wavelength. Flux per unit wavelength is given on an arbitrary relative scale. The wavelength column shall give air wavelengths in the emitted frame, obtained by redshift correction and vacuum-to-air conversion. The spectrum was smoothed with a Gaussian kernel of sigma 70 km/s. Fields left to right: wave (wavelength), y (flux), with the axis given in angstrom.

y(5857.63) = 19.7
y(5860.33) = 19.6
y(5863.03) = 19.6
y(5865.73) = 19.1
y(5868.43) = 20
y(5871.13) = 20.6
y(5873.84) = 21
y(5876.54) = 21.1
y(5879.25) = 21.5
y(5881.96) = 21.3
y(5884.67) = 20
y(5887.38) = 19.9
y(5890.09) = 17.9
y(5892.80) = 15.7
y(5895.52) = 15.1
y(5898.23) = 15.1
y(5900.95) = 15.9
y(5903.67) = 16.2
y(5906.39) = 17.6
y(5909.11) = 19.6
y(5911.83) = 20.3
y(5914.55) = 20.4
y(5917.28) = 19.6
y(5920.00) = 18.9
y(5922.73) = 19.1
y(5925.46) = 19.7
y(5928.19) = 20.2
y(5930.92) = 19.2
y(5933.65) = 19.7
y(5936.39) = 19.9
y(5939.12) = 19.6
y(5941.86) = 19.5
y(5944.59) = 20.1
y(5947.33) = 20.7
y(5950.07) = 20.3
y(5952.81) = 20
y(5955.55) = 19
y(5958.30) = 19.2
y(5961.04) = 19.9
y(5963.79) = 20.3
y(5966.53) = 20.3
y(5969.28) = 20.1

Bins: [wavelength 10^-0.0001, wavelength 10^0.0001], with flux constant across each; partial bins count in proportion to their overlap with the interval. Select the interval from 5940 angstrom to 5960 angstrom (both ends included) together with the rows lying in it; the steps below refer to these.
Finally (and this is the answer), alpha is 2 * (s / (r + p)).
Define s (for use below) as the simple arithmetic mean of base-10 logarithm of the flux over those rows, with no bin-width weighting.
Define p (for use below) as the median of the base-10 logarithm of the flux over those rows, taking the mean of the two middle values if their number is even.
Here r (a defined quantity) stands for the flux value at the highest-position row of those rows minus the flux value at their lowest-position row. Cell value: 2.6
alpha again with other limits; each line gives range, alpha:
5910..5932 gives 13.4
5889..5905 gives -4.8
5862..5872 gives 1.1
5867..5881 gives 0.9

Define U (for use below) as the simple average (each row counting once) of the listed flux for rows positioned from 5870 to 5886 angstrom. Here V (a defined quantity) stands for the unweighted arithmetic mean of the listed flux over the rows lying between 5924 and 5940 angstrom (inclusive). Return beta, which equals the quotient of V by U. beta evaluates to 0.94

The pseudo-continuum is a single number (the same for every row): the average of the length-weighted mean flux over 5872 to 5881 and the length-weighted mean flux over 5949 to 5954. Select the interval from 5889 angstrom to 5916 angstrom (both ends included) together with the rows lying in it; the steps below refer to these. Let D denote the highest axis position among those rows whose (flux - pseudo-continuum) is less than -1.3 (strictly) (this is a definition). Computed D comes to 5906.39 angstrom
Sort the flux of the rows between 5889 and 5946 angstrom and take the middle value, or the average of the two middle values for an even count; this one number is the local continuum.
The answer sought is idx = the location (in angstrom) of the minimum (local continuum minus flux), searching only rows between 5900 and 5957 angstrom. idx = 5947.33 angstrom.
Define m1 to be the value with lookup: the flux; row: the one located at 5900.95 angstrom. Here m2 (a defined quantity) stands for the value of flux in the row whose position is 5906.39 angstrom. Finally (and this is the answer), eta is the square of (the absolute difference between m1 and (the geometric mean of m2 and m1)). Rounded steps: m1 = 15.9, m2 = 17.6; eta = 0.69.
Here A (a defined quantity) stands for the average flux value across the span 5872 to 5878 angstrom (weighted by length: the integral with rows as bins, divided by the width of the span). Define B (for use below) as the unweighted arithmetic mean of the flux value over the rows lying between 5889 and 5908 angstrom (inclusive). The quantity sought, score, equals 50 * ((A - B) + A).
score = 1290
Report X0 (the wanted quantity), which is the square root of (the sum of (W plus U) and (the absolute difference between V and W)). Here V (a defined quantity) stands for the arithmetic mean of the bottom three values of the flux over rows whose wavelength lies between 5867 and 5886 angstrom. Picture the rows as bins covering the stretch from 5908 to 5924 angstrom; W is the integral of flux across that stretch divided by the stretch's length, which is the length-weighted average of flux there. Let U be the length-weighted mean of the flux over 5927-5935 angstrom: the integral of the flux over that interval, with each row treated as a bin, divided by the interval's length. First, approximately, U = 19.7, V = 20.20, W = 19.7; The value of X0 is 6.32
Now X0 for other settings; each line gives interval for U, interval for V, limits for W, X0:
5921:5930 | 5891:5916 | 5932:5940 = 6.61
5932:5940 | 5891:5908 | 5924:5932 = 6.62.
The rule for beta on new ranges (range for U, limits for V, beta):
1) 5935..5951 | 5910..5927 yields 0.98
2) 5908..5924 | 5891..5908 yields 0.81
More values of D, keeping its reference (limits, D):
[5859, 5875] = 5865.73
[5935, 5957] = 5955.55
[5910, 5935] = 5930.92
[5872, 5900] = 5898.23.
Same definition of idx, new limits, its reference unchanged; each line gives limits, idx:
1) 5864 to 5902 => 5879.25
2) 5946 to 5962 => 5947.33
